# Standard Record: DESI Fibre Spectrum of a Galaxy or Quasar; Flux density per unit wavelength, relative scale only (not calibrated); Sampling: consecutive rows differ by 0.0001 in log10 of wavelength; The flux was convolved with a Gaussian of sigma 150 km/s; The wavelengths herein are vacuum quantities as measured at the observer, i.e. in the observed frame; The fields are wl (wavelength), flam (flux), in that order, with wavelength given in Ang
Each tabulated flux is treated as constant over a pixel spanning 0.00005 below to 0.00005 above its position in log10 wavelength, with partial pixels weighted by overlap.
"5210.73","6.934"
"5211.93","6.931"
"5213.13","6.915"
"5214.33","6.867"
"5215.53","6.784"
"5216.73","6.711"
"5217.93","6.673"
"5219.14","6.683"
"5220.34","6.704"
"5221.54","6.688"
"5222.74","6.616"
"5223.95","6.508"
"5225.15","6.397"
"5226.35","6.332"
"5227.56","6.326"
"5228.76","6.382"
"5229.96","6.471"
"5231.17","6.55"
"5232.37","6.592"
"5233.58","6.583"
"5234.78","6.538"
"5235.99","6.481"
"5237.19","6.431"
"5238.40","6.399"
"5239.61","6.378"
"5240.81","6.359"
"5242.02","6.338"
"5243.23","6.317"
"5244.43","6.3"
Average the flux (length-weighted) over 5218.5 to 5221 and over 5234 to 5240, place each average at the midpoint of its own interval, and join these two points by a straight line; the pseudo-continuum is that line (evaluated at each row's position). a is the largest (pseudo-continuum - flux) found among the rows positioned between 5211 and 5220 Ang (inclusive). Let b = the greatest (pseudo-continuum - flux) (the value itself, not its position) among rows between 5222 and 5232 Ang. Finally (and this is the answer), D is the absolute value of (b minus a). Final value 0.228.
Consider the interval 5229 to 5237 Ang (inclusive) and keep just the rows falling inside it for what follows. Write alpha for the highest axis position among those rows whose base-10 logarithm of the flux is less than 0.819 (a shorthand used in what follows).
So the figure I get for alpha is 5235.99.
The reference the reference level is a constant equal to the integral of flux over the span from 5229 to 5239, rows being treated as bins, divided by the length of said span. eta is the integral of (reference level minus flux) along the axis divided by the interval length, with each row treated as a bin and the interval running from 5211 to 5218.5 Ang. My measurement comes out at -0.32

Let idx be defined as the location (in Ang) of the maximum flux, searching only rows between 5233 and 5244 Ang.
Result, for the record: 5233.58 Ang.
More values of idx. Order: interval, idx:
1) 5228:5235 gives 5232.37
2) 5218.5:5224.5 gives 5220.34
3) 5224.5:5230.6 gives 5229.96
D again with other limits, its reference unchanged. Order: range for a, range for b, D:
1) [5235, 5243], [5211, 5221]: 0.013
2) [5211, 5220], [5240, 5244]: 0.018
